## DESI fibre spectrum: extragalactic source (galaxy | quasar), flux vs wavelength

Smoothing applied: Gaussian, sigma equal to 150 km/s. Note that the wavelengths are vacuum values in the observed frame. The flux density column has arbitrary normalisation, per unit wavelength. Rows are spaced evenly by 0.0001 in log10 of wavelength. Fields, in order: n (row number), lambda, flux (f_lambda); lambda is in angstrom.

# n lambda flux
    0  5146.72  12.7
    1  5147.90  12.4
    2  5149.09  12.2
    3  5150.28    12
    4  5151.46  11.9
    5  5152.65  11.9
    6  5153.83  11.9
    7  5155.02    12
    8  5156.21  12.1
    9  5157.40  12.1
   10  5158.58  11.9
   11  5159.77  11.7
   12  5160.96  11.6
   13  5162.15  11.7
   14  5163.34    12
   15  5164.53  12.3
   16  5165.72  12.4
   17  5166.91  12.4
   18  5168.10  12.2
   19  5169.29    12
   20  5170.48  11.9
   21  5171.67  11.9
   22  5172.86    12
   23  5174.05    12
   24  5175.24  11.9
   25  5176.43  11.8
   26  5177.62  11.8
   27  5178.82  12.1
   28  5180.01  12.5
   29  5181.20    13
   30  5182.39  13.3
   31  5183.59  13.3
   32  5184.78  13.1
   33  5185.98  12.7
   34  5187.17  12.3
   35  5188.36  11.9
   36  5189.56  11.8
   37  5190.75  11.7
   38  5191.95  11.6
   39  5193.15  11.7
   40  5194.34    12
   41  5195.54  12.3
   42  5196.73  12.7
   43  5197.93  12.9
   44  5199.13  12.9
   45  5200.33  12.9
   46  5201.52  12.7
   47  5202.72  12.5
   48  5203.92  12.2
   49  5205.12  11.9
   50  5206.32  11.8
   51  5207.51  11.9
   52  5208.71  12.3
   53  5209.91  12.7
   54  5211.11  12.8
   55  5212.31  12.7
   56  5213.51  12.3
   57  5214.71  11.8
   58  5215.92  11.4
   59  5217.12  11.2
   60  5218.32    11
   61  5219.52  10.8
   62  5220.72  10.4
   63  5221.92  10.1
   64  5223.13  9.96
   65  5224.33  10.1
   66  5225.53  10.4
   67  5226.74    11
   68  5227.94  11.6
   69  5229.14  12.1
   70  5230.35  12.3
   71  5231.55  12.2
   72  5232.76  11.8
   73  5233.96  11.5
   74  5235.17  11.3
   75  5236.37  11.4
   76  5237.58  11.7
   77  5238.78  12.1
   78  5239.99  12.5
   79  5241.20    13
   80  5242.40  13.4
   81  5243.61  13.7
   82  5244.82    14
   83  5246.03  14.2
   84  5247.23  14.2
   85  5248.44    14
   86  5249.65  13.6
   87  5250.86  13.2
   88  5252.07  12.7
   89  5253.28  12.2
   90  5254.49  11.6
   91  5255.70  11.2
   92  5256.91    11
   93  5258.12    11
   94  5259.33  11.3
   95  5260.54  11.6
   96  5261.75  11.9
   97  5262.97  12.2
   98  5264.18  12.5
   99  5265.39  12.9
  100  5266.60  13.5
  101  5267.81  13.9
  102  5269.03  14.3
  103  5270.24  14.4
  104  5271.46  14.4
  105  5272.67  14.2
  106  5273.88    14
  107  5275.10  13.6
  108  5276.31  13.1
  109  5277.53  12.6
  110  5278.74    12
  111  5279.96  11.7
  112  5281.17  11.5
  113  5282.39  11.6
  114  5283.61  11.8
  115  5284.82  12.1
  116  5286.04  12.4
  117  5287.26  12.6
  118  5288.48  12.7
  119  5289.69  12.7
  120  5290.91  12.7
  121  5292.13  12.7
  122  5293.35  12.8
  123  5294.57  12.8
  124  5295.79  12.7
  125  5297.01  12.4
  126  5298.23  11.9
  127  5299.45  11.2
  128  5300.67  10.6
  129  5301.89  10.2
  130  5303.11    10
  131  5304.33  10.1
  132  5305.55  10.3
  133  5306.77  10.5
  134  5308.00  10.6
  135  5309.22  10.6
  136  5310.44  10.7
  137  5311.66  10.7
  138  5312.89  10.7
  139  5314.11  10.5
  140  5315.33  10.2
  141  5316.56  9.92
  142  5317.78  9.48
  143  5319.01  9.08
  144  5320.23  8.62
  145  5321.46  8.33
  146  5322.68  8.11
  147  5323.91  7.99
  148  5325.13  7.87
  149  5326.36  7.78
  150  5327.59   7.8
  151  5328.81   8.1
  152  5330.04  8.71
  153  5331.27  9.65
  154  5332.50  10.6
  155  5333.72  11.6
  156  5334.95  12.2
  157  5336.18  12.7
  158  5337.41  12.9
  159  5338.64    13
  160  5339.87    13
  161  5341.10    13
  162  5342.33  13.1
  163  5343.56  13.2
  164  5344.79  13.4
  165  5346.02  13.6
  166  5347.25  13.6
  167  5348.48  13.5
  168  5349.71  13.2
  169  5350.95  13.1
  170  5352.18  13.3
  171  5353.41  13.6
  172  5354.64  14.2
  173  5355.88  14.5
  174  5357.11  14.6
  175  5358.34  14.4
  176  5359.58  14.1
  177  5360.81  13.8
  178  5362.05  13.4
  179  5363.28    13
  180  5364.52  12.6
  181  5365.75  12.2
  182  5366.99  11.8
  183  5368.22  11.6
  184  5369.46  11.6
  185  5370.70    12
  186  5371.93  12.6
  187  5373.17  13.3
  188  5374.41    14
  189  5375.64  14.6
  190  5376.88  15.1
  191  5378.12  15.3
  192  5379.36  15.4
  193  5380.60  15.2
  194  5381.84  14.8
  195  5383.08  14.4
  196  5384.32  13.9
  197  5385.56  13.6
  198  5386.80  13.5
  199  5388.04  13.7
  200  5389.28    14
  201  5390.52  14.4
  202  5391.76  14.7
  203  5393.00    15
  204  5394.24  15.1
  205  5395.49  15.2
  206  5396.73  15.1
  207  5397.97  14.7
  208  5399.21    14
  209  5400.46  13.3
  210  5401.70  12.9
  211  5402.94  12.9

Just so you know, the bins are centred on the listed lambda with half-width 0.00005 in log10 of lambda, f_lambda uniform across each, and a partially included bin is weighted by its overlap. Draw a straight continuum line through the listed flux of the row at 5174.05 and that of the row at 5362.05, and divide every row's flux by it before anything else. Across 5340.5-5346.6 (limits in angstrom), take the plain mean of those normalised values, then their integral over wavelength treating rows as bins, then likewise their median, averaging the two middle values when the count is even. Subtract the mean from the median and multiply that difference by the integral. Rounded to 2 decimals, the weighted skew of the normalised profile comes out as -0.03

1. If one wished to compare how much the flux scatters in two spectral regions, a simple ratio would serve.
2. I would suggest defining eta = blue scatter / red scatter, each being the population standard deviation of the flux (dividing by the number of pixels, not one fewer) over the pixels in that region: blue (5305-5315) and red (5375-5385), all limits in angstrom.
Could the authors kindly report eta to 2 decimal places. 0.27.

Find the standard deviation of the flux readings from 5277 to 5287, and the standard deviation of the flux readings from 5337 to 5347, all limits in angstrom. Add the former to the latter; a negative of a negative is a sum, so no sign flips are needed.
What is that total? 0.6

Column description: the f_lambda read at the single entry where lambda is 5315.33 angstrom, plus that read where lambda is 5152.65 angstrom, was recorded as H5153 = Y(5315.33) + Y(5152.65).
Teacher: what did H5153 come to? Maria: 22.1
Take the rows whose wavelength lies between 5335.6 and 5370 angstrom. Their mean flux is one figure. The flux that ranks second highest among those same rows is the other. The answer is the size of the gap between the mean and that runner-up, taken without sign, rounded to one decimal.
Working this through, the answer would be 1.3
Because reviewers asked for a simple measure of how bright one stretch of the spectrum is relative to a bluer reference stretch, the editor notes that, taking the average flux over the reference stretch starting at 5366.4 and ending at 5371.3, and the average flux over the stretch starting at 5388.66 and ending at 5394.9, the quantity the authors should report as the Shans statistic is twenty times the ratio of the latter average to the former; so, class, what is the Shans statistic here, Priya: 24.9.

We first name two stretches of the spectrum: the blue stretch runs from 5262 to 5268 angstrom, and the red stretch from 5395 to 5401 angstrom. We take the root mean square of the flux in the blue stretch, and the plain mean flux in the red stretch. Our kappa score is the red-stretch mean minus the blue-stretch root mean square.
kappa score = 1.4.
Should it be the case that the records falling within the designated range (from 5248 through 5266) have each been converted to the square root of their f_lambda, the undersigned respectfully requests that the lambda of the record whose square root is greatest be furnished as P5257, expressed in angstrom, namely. 5248.44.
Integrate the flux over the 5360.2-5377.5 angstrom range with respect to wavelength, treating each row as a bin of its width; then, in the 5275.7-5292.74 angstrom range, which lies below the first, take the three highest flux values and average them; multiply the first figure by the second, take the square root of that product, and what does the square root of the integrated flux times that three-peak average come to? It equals 53.7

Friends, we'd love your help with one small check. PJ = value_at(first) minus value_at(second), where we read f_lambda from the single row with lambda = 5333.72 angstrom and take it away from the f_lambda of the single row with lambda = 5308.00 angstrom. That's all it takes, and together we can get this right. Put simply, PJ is -1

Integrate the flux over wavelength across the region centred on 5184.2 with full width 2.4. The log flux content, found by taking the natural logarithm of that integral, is 3.45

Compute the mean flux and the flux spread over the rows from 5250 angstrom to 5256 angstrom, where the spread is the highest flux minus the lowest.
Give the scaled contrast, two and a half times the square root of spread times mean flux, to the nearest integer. 12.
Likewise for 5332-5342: 14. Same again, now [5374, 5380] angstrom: 11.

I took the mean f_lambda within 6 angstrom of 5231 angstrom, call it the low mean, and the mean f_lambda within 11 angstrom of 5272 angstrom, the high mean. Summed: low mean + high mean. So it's 24.6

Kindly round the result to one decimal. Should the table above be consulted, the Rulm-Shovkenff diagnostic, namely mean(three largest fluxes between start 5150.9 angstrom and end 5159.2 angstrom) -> 12.1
